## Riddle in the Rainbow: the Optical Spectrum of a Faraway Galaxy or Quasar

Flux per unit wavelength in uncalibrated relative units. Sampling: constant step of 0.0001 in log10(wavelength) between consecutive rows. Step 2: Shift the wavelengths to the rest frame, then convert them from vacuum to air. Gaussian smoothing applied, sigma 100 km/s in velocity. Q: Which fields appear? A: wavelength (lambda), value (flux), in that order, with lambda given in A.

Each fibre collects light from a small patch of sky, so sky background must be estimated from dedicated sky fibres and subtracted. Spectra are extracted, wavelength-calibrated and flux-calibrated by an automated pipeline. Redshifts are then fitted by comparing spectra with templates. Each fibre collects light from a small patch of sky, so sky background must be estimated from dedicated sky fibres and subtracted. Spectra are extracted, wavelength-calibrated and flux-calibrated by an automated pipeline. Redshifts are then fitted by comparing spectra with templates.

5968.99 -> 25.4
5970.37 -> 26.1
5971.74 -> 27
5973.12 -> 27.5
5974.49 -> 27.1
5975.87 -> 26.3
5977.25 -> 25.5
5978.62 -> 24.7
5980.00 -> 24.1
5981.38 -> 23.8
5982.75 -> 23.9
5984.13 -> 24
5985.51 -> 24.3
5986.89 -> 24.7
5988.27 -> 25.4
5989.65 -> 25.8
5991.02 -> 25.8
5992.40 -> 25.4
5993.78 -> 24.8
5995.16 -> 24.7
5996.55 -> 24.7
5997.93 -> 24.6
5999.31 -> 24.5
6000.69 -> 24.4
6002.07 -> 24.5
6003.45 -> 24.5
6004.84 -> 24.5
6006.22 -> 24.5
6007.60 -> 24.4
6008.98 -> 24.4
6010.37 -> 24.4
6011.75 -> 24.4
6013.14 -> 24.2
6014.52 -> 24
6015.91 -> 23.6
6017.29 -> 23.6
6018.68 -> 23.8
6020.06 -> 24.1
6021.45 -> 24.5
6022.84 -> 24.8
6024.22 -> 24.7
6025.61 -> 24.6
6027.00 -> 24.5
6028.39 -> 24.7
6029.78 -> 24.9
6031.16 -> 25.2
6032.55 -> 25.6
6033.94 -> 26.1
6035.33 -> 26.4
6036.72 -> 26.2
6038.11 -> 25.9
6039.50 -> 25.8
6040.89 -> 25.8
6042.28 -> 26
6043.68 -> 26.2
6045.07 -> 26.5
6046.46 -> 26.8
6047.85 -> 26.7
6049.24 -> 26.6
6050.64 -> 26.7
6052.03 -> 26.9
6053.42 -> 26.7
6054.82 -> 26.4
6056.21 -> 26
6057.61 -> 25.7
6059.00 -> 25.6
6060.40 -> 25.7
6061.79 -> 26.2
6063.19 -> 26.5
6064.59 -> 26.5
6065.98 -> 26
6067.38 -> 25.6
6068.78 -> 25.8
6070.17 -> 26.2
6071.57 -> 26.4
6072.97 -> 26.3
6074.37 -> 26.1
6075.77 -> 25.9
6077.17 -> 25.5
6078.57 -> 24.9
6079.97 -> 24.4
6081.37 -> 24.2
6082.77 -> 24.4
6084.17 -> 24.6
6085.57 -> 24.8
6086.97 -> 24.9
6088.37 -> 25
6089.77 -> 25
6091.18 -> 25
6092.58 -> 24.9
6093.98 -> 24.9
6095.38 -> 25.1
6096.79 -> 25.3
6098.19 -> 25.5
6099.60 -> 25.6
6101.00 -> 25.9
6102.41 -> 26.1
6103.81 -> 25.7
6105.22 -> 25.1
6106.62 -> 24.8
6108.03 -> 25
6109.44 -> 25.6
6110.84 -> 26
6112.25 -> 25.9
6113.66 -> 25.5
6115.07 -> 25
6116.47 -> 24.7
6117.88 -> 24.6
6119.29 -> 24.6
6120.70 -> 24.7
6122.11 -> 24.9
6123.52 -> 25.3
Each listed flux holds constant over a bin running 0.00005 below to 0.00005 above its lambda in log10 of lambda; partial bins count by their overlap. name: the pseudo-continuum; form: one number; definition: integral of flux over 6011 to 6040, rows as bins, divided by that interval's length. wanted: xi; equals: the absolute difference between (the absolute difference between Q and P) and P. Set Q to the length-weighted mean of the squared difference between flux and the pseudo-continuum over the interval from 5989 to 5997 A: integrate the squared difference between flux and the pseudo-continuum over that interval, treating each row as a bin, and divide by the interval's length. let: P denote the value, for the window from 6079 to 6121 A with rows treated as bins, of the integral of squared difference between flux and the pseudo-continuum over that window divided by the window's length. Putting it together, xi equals 0.3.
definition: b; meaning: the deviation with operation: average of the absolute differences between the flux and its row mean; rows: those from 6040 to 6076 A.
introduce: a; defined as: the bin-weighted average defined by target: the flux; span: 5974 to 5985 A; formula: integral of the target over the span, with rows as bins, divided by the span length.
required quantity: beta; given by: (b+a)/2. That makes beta 12.6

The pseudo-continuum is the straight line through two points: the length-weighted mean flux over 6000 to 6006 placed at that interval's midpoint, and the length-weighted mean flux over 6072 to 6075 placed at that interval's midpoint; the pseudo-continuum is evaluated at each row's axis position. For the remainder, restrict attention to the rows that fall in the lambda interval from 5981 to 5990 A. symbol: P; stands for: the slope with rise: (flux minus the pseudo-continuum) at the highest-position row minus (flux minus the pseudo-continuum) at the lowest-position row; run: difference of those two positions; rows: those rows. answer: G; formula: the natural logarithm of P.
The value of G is -1.5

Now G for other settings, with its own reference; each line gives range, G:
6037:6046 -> -2.8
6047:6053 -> -3.7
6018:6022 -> -1.5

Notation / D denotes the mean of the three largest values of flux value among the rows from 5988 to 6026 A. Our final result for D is 25.7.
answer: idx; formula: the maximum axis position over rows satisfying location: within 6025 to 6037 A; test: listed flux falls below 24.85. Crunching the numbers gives 6028.39 A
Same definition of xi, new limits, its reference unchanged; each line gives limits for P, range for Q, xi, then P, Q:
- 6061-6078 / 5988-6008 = 0.2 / 1.64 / 0.2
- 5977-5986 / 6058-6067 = 0.5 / 0.57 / 1.6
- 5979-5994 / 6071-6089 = 0.4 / 0.55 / 0.7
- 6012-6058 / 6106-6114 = 0.6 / 1.45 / 0.6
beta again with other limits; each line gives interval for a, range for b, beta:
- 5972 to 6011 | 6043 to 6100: 12.8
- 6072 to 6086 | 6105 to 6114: 12.8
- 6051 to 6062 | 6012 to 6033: 13.3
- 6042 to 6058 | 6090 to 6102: 13.4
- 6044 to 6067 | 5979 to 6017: 13.4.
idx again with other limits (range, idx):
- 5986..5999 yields 5997.93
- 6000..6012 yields 6011.75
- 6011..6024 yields 6022.84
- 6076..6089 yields 6085.57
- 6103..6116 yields 6106.62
